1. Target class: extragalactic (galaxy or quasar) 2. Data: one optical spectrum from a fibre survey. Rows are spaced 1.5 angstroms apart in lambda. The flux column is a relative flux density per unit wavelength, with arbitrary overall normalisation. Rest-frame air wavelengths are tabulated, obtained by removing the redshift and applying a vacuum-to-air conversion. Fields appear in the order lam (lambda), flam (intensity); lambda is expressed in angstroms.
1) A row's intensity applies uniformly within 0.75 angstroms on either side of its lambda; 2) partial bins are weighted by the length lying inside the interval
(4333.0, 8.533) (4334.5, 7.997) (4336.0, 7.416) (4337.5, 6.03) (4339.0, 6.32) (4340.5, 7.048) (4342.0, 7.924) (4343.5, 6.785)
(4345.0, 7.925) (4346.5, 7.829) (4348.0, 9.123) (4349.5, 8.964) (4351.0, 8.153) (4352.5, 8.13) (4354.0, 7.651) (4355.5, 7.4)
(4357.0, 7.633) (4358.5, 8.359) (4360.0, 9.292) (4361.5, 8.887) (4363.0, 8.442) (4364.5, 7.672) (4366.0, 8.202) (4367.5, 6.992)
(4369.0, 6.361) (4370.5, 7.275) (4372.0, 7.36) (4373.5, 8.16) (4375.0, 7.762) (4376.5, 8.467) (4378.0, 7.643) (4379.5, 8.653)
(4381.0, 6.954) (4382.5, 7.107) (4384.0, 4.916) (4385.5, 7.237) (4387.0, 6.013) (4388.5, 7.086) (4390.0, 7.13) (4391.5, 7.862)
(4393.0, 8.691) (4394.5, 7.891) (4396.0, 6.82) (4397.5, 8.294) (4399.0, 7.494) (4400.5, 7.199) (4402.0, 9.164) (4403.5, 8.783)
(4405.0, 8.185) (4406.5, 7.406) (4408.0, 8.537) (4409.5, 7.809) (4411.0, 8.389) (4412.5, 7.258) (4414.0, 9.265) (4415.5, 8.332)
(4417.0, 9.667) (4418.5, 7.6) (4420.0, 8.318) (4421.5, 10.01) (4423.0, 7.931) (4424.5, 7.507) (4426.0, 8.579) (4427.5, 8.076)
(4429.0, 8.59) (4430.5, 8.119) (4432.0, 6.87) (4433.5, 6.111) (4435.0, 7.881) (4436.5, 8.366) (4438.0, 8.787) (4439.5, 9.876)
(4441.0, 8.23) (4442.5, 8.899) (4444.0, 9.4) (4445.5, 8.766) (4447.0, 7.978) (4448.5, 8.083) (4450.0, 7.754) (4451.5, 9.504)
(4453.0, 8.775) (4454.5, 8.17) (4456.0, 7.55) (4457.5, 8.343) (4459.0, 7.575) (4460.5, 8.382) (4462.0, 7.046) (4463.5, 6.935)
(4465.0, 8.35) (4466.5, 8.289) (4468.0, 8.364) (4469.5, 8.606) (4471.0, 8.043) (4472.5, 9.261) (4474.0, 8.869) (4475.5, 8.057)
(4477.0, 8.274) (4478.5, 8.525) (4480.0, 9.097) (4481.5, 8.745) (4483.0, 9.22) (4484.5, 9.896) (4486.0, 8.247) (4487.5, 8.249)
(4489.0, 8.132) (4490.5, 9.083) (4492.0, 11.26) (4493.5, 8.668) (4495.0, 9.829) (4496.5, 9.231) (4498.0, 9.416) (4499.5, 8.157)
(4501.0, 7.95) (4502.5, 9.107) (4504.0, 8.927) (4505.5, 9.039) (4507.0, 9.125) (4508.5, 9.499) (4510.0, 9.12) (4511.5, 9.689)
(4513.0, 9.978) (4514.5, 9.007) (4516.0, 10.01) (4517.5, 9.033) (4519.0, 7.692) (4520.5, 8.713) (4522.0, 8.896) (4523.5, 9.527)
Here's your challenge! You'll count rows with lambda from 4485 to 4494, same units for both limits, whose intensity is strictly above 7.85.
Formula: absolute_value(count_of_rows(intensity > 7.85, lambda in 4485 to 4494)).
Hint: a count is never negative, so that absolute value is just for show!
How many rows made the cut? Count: 6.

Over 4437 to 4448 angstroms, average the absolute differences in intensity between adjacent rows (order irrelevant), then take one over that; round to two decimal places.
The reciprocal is 1.13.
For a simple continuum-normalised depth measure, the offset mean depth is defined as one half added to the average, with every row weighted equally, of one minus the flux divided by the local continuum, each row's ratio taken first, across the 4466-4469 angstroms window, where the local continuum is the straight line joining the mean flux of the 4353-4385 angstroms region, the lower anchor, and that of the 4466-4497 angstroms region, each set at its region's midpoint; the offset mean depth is 0.54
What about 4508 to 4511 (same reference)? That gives 0.48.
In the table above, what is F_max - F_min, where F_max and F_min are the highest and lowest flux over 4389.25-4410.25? 2.3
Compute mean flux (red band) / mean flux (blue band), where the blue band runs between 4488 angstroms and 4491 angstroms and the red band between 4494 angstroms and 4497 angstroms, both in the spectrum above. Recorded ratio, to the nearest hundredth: 1.11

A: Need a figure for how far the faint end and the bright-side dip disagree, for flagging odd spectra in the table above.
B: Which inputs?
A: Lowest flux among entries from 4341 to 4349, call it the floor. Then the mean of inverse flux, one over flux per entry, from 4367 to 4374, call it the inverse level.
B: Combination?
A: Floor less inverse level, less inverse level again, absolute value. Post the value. 6.51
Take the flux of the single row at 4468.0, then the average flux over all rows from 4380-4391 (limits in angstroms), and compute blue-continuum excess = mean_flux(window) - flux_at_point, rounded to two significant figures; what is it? -1.7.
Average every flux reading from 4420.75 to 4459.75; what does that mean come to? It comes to 8.30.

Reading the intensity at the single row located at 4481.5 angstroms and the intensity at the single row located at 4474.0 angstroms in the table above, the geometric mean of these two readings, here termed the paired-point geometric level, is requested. 8.8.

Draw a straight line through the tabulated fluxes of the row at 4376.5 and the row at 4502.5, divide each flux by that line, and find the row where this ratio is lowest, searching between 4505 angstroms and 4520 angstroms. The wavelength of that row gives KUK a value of 4519.0 angstroms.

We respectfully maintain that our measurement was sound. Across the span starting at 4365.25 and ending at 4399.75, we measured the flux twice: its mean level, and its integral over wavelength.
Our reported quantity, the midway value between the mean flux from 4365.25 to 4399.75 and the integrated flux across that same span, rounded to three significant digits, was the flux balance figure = 131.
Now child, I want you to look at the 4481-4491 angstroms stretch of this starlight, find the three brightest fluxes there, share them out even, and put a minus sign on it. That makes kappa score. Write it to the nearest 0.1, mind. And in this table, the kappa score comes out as -9.4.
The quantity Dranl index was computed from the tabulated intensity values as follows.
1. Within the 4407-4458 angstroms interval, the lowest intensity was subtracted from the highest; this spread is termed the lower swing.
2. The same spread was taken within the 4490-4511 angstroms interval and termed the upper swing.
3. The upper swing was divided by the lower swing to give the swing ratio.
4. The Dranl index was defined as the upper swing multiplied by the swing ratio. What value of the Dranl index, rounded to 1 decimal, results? 2.8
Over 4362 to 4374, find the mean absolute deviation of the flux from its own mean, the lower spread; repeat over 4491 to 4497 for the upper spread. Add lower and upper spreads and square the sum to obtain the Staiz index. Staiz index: 1.85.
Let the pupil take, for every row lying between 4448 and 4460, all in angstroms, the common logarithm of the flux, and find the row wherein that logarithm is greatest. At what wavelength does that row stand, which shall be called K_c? 4451.5 angstroms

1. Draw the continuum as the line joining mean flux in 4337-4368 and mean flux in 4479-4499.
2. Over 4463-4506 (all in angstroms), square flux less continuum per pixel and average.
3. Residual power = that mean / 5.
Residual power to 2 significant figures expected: 0.13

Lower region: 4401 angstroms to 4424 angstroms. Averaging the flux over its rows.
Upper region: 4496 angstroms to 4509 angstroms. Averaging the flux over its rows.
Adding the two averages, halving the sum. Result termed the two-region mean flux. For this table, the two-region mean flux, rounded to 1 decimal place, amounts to 8.7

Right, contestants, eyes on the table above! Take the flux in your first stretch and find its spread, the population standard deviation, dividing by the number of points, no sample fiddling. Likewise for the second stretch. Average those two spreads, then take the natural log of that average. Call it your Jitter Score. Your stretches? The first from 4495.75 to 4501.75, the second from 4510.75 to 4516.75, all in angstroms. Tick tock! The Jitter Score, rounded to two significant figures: -0.65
